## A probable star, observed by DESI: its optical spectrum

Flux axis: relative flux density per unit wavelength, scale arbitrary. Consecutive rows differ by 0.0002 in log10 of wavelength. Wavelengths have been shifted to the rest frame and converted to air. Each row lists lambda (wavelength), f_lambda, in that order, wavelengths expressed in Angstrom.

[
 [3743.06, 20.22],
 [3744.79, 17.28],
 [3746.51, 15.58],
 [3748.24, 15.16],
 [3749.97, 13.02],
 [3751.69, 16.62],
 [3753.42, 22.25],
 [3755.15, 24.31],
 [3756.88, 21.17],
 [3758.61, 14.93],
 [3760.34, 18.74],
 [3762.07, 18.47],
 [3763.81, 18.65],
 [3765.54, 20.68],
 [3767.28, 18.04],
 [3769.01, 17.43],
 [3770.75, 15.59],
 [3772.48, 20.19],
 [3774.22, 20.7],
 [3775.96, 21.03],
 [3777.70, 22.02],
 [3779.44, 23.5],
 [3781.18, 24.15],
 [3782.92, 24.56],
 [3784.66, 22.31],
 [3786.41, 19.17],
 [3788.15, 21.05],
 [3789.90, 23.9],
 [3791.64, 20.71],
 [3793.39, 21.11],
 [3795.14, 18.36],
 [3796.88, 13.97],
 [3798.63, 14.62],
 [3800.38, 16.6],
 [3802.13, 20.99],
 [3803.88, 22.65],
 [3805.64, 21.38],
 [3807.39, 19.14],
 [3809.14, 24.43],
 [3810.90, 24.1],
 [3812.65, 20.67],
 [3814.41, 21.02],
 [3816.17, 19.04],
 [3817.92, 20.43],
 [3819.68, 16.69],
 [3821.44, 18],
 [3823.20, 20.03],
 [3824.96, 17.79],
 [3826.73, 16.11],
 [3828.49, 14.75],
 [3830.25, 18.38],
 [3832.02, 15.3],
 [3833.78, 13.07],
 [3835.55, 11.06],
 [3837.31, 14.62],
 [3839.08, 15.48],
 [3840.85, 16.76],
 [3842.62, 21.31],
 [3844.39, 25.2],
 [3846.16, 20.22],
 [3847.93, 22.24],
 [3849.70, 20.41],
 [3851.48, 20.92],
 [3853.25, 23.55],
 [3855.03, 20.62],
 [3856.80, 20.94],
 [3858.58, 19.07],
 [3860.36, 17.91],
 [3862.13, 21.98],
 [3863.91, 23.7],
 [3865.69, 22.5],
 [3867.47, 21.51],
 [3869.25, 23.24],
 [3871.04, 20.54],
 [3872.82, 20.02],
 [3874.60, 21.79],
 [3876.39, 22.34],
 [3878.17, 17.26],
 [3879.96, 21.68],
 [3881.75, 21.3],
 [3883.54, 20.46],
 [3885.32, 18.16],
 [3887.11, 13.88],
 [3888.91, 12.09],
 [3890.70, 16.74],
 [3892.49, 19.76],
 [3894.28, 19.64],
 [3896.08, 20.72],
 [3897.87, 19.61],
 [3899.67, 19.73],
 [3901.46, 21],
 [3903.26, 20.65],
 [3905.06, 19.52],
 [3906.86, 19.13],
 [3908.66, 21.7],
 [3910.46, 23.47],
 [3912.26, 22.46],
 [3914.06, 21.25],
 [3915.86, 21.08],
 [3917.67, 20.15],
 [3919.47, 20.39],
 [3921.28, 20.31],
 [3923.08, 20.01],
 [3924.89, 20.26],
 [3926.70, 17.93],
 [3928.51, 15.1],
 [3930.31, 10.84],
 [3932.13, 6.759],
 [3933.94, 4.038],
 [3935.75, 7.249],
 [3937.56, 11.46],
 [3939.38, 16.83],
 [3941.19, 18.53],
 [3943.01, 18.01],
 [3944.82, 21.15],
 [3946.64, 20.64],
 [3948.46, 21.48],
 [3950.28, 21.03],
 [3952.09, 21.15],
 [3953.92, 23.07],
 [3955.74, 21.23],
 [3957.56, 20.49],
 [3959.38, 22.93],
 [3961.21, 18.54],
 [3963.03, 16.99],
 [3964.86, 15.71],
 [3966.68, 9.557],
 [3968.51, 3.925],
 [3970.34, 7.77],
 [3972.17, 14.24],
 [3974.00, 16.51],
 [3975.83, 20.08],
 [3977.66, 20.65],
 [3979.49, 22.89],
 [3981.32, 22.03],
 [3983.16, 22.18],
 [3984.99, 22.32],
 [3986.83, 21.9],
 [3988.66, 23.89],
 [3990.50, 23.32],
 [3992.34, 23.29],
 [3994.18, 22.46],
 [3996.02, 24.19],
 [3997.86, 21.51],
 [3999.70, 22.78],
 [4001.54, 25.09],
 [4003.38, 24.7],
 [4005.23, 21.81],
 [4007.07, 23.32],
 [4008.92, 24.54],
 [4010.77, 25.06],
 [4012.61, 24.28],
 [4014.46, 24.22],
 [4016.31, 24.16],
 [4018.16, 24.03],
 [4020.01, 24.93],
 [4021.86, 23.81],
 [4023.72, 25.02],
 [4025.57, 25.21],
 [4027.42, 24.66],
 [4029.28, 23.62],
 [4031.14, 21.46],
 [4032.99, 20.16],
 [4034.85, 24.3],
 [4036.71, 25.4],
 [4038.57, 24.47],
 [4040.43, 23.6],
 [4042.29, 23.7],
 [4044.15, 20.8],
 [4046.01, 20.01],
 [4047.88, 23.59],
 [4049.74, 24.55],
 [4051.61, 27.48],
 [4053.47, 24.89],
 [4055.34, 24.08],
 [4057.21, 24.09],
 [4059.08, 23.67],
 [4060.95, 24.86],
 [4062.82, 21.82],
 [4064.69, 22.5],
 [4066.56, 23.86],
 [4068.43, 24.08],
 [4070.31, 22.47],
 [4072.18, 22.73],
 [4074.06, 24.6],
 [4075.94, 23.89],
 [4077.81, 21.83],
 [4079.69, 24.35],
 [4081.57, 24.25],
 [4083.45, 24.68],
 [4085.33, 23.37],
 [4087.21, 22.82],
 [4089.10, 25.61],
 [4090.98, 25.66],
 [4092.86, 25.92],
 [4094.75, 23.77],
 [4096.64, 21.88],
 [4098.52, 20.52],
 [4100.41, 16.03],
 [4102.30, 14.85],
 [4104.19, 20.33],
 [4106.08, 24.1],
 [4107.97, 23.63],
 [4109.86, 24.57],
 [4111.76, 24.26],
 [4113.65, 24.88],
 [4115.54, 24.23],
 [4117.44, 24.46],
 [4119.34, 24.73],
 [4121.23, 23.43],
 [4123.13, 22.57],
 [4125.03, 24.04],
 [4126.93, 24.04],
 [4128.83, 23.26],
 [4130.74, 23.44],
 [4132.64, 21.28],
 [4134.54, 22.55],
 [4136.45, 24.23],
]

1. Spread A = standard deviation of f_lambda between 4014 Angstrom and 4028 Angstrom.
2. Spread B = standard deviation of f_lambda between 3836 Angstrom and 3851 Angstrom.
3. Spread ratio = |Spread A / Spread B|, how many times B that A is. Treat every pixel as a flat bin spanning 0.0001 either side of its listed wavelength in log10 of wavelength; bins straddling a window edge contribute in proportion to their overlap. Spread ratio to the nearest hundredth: 0.14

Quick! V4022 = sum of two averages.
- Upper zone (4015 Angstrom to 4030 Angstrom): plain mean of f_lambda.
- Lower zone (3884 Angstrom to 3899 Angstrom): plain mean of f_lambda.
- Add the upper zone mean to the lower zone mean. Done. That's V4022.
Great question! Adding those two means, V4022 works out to 42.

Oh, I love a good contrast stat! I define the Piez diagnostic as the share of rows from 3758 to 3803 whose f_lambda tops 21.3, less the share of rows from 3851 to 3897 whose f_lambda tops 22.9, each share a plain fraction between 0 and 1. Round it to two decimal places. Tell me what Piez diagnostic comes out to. 0.12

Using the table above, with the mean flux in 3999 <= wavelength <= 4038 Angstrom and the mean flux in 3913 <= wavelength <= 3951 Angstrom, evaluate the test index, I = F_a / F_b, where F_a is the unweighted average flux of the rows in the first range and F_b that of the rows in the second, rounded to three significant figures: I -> 1.42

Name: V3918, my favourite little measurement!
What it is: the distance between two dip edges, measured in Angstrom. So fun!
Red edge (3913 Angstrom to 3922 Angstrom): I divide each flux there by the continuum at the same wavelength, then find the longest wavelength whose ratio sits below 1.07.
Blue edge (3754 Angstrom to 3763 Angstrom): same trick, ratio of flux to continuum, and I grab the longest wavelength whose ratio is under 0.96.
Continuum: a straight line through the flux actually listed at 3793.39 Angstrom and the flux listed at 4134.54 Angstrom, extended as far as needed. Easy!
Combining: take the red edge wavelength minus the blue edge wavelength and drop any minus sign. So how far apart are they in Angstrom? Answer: 159.2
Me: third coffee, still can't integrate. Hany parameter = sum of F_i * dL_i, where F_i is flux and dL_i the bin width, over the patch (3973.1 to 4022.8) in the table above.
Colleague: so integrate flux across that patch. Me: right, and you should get 1142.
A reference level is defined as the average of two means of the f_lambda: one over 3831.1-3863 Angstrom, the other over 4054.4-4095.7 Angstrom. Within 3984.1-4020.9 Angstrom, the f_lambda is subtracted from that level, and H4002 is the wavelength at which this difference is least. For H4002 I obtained 4001.54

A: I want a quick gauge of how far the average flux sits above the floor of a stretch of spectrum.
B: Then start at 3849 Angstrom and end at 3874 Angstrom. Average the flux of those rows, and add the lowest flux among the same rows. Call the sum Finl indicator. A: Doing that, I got 39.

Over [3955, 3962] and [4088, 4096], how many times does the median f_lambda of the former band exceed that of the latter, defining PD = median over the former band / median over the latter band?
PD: 0.81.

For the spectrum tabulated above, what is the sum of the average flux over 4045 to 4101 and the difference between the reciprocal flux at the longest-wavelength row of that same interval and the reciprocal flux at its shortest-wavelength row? 23.5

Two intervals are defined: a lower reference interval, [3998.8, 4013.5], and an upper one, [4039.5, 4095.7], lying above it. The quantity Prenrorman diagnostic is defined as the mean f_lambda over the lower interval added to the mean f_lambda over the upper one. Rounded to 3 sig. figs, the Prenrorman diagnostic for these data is 47.7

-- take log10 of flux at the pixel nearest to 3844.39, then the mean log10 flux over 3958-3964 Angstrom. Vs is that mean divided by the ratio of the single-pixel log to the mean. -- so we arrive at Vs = 1.18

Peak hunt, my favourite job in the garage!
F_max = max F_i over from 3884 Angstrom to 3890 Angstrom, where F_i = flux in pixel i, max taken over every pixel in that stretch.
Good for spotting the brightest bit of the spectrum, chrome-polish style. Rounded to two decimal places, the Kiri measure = 18.16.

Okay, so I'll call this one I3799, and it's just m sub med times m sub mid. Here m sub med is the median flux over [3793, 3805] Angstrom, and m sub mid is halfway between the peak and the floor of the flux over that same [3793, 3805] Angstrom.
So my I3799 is 336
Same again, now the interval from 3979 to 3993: 518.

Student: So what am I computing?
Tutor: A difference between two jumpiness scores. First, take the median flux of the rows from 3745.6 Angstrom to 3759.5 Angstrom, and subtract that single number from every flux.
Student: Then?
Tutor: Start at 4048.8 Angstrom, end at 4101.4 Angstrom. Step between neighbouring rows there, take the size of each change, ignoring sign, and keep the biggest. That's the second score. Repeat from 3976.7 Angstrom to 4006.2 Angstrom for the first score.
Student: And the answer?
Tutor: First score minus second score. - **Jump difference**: -1.6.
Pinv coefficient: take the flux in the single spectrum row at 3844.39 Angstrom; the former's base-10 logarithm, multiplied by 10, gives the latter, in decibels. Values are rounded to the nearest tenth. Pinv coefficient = 14.0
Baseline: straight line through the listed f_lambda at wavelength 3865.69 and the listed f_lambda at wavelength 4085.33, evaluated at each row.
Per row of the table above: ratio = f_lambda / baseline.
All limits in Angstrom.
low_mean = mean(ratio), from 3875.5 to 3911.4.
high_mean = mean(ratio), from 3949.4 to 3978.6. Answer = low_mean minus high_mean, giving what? 0.11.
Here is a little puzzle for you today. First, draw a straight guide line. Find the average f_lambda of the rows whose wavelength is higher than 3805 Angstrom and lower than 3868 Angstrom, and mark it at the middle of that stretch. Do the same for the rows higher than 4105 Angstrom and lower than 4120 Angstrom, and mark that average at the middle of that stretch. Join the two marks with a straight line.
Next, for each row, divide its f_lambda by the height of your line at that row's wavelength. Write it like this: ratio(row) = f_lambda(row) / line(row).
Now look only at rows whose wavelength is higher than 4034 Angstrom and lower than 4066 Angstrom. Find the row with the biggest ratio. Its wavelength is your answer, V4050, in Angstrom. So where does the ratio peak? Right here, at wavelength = 4051.61 Angstrom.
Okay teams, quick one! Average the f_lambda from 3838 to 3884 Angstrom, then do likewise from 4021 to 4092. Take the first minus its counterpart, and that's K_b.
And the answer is -2.9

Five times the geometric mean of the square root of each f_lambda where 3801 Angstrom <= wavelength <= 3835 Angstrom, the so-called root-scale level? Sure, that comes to 21.7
